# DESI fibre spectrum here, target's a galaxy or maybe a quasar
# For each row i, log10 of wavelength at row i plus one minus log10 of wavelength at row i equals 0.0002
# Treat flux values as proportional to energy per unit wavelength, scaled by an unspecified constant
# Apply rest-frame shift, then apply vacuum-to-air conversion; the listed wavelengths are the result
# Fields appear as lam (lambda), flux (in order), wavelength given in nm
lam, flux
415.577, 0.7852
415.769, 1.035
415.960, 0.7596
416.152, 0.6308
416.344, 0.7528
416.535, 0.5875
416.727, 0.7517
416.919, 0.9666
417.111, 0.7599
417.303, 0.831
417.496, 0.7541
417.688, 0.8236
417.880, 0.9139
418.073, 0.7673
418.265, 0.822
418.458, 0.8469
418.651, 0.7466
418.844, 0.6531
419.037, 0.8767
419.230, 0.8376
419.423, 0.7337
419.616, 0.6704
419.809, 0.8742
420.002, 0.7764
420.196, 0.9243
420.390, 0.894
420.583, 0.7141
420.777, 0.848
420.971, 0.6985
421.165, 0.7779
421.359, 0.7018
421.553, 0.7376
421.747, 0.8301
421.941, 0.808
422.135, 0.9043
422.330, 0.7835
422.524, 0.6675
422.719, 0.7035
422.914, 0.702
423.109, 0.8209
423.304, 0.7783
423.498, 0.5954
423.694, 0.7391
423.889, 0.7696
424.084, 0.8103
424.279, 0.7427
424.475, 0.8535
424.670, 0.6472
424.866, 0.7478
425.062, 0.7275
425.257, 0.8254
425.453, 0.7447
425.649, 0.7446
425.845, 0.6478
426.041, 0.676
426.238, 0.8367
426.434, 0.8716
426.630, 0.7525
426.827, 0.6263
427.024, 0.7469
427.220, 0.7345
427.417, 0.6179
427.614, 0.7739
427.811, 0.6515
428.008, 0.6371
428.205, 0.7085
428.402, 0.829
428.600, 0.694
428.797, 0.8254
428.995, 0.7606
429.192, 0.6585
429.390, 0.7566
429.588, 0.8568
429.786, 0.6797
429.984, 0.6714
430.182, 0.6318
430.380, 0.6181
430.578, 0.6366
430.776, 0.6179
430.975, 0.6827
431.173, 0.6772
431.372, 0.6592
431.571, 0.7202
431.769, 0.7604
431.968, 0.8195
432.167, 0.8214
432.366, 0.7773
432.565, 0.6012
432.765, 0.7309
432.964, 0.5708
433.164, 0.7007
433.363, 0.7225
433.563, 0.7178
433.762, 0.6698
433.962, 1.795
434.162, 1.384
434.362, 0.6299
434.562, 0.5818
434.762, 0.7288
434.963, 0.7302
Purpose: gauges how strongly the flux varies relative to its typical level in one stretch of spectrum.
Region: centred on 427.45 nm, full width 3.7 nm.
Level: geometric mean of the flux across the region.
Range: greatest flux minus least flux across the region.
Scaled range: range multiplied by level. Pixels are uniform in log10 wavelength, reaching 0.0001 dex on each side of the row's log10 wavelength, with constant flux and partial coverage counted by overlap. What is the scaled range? 0.18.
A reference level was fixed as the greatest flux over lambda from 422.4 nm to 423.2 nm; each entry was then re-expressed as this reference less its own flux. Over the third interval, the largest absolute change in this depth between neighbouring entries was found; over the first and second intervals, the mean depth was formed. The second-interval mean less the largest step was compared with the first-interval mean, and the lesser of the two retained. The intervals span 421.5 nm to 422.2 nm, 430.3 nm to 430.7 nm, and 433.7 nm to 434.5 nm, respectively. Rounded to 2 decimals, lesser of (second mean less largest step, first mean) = -0.93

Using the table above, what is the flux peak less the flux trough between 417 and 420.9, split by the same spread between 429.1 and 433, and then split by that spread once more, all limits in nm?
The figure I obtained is 3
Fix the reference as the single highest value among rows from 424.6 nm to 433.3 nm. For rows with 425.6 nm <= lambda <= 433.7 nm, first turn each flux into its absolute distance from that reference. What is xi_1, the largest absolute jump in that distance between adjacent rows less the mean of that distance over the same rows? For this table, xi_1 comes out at 0.018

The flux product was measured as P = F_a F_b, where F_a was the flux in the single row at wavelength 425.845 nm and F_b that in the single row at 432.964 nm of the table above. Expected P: 0.370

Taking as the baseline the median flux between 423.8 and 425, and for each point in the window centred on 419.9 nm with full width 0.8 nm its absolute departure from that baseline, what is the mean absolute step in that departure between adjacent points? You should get 0.091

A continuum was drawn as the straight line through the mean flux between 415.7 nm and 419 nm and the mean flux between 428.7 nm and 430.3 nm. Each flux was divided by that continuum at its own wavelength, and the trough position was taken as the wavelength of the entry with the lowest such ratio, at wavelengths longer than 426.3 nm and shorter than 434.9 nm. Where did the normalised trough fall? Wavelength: 432.964 nm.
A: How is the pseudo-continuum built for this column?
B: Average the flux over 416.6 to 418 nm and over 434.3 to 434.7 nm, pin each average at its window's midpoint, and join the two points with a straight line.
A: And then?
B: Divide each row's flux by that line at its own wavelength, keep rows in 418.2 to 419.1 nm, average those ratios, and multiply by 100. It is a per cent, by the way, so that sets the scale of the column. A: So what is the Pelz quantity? 97.3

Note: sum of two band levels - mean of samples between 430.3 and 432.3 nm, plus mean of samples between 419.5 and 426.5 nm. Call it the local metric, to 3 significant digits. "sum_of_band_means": 1.47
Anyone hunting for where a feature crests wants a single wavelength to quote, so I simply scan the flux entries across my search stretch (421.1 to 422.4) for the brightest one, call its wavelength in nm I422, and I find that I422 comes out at 422.135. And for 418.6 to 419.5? 419.037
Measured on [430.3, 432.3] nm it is 432.167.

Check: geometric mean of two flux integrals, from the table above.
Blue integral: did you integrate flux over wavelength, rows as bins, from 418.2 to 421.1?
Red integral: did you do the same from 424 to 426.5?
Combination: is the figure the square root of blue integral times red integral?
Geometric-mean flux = 2.1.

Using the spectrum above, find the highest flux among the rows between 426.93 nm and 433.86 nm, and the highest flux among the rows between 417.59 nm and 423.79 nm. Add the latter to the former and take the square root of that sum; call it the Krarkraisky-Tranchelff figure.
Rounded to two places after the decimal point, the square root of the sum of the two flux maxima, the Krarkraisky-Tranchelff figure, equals 1.33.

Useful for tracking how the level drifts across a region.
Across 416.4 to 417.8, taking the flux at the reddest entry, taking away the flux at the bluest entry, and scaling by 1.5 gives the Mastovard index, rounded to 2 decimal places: 0.35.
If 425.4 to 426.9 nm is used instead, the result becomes -0.18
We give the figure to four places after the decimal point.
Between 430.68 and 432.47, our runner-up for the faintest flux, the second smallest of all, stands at 0.6592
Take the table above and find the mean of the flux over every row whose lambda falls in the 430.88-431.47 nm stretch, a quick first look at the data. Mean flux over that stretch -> 0.67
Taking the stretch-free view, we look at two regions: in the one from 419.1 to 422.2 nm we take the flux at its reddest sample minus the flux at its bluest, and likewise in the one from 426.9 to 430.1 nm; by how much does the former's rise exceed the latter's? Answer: 0.14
